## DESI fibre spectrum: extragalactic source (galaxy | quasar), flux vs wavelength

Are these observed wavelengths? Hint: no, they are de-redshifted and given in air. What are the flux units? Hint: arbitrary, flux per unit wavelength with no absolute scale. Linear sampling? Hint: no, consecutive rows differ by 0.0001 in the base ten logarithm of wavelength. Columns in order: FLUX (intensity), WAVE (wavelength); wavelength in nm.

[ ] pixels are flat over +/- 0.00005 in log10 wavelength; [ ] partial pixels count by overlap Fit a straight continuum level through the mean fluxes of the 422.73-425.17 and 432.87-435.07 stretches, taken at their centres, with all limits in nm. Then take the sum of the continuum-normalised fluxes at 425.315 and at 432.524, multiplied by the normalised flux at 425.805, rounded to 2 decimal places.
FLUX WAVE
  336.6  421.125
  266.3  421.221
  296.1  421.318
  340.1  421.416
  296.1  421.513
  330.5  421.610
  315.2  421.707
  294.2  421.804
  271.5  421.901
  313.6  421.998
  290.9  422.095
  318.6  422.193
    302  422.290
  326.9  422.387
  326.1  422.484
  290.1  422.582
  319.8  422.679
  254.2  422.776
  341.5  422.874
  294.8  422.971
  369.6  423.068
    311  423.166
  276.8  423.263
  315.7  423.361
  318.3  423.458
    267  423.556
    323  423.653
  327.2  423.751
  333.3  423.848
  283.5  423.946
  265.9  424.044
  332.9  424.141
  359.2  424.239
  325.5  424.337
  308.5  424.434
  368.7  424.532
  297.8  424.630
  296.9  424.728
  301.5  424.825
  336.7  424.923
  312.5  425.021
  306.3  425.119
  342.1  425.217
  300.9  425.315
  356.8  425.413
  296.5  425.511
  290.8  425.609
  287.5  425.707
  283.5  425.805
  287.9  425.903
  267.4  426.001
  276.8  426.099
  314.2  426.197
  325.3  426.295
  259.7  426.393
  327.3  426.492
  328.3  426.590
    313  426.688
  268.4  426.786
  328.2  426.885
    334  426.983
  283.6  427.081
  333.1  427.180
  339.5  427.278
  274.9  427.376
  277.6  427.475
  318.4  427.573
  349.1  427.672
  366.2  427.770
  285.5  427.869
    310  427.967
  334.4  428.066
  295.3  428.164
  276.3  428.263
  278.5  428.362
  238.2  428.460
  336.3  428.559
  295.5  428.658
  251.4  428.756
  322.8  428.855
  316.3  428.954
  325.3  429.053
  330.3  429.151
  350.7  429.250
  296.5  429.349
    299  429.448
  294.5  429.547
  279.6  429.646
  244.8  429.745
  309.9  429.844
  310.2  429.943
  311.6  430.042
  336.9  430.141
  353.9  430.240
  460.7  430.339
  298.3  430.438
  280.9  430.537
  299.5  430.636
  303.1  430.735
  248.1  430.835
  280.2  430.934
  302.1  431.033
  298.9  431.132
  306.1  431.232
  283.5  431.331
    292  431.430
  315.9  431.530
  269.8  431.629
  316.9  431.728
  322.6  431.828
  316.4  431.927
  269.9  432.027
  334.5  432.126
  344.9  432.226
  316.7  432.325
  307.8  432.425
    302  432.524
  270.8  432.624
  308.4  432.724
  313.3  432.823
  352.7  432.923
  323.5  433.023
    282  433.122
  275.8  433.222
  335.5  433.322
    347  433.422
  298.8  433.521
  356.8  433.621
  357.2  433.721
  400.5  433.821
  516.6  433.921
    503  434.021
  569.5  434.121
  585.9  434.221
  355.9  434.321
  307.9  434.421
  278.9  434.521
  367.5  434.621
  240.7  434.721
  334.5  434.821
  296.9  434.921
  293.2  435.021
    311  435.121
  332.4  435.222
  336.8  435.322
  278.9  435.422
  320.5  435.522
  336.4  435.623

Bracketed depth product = 1.57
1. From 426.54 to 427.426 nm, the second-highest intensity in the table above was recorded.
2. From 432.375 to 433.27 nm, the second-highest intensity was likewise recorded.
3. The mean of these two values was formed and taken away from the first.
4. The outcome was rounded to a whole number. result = 5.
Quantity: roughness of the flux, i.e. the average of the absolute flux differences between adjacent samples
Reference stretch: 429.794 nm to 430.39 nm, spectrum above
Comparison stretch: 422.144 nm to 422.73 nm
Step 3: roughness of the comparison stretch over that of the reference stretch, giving 0.7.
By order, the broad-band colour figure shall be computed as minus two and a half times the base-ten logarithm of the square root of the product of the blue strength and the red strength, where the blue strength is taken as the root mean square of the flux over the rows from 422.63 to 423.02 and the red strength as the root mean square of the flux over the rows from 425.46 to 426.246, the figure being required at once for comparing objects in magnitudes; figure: -6.18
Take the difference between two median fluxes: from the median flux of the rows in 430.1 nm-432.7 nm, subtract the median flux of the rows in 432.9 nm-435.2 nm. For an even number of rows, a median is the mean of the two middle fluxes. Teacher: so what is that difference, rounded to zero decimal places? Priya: -33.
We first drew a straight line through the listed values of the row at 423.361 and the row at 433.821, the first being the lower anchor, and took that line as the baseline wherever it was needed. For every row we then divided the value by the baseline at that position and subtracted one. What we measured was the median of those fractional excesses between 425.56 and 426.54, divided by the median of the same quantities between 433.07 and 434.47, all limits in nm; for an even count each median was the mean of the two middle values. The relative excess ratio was 1.3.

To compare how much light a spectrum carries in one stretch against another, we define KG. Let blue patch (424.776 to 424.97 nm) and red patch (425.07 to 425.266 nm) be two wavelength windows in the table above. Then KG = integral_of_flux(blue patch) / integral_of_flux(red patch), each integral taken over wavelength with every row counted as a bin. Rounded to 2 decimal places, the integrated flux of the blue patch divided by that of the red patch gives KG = 0.98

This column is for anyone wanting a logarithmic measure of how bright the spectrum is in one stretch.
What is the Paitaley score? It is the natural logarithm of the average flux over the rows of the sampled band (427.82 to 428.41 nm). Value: 5.69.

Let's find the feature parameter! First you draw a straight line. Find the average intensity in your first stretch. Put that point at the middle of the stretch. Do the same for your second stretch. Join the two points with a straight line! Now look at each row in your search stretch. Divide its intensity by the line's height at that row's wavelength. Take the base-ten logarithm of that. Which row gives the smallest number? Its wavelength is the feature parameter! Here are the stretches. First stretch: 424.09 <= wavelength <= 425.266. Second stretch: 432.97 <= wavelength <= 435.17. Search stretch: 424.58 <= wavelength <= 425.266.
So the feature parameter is 424.728 nm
